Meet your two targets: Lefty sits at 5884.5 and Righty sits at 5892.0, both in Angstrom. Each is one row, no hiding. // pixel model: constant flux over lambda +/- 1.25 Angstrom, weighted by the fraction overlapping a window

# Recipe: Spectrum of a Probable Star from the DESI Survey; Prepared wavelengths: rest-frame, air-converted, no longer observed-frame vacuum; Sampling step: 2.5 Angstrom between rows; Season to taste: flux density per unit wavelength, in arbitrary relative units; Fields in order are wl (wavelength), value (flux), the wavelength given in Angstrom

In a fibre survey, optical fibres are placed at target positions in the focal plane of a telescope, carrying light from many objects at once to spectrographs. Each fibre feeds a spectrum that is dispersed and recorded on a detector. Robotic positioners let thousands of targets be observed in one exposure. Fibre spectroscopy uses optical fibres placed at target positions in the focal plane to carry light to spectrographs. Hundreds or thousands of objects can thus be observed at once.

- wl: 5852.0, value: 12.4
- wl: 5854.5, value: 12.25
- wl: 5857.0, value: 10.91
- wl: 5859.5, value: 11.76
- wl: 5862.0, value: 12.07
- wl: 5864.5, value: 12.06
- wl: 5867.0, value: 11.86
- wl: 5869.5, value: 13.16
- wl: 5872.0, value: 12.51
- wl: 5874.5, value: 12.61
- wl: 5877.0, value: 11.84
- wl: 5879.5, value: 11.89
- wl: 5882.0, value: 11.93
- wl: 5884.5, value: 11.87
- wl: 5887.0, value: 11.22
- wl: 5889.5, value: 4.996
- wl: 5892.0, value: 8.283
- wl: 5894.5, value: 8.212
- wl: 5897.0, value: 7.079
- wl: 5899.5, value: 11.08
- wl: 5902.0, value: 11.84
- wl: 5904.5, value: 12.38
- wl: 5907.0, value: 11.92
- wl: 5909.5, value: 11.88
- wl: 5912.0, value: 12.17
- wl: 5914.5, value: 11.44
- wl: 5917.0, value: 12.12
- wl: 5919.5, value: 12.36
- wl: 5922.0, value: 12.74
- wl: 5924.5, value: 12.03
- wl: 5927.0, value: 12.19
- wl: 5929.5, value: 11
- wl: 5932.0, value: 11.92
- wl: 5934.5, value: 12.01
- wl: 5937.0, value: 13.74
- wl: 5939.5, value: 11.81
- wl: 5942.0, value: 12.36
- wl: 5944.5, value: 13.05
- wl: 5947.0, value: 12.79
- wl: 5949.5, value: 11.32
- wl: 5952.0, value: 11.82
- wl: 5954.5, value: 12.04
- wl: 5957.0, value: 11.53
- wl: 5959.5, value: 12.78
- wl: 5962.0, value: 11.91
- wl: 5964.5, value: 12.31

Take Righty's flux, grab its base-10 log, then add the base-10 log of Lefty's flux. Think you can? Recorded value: 1.99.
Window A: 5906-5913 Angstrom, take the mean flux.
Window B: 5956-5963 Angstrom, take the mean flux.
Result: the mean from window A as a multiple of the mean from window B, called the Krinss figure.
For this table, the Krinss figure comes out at 0.99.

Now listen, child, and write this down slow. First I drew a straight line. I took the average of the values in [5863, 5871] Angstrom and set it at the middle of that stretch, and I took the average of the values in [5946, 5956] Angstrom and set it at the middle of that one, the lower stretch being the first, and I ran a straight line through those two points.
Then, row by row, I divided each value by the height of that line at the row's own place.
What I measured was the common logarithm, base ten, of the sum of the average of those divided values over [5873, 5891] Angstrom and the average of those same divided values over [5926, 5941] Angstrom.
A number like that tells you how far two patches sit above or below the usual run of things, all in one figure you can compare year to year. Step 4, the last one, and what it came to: 0.277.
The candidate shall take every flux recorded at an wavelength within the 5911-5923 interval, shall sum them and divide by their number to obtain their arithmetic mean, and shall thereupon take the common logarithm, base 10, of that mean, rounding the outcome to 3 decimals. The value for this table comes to 1.085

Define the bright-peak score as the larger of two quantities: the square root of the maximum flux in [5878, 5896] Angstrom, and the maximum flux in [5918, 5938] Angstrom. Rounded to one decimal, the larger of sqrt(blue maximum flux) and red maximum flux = 13.7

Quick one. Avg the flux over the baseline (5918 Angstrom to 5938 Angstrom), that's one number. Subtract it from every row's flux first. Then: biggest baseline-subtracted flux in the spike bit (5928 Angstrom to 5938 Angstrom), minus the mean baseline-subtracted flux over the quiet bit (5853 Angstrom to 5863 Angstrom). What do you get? 2.0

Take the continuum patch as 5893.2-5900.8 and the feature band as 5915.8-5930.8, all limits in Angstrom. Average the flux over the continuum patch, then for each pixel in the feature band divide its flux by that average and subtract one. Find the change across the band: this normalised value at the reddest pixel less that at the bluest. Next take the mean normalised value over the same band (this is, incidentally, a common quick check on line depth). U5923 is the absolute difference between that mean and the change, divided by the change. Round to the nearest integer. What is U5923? -4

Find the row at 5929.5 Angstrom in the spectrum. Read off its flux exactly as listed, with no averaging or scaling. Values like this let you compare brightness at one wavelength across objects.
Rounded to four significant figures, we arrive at 11.00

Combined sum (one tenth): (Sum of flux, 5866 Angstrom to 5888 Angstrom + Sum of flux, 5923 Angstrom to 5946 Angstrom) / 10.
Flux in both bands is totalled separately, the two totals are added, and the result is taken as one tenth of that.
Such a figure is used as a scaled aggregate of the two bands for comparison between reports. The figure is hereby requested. 21.9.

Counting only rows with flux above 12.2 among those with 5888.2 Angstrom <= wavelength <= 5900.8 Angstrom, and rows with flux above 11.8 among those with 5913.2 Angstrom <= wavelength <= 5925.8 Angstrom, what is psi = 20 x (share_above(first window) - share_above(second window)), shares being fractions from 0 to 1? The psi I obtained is -16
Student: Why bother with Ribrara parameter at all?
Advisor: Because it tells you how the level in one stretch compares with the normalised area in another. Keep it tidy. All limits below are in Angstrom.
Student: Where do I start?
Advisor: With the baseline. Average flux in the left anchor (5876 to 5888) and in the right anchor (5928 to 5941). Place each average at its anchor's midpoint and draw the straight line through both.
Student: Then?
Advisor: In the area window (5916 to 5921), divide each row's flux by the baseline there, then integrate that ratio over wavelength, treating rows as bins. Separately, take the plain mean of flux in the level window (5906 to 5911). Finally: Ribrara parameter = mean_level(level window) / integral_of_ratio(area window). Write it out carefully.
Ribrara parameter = 2.33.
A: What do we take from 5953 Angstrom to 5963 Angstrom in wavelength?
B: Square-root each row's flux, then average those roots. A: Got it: 3.47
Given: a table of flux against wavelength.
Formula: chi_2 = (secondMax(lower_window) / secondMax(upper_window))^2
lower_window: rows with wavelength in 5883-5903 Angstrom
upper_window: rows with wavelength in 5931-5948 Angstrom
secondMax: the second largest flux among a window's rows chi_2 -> 0.82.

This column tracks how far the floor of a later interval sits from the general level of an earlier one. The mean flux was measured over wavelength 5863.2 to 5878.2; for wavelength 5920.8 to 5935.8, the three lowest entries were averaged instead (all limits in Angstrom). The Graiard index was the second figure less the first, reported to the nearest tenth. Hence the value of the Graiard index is -0.7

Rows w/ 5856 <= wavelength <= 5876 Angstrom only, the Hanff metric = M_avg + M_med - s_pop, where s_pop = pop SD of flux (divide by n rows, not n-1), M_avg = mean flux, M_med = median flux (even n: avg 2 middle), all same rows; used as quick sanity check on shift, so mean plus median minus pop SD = 23.6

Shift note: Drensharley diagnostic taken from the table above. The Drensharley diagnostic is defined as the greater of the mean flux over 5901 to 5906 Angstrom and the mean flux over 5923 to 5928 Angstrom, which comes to 12.1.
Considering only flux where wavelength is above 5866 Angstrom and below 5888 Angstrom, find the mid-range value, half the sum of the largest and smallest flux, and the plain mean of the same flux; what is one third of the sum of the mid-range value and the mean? 8.10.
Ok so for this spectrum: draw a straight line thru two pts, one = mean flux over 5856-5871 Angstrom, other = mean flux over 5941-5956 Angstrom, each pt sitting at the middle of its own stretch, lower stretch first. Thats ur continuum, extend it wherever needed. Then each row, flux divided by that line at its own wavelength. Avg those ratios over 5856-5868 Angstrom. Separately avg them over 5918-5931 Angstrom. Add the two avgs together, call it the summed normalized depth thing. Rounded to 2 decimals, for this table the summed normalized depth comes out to 1.97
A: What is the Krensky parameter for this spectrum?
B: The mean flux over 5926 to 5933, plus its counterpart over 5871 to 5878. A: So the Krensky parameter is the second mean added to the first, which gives 24.0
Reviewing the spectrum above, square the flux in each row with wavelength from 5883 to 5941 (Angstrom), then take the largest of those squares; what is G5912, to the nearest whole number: 189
